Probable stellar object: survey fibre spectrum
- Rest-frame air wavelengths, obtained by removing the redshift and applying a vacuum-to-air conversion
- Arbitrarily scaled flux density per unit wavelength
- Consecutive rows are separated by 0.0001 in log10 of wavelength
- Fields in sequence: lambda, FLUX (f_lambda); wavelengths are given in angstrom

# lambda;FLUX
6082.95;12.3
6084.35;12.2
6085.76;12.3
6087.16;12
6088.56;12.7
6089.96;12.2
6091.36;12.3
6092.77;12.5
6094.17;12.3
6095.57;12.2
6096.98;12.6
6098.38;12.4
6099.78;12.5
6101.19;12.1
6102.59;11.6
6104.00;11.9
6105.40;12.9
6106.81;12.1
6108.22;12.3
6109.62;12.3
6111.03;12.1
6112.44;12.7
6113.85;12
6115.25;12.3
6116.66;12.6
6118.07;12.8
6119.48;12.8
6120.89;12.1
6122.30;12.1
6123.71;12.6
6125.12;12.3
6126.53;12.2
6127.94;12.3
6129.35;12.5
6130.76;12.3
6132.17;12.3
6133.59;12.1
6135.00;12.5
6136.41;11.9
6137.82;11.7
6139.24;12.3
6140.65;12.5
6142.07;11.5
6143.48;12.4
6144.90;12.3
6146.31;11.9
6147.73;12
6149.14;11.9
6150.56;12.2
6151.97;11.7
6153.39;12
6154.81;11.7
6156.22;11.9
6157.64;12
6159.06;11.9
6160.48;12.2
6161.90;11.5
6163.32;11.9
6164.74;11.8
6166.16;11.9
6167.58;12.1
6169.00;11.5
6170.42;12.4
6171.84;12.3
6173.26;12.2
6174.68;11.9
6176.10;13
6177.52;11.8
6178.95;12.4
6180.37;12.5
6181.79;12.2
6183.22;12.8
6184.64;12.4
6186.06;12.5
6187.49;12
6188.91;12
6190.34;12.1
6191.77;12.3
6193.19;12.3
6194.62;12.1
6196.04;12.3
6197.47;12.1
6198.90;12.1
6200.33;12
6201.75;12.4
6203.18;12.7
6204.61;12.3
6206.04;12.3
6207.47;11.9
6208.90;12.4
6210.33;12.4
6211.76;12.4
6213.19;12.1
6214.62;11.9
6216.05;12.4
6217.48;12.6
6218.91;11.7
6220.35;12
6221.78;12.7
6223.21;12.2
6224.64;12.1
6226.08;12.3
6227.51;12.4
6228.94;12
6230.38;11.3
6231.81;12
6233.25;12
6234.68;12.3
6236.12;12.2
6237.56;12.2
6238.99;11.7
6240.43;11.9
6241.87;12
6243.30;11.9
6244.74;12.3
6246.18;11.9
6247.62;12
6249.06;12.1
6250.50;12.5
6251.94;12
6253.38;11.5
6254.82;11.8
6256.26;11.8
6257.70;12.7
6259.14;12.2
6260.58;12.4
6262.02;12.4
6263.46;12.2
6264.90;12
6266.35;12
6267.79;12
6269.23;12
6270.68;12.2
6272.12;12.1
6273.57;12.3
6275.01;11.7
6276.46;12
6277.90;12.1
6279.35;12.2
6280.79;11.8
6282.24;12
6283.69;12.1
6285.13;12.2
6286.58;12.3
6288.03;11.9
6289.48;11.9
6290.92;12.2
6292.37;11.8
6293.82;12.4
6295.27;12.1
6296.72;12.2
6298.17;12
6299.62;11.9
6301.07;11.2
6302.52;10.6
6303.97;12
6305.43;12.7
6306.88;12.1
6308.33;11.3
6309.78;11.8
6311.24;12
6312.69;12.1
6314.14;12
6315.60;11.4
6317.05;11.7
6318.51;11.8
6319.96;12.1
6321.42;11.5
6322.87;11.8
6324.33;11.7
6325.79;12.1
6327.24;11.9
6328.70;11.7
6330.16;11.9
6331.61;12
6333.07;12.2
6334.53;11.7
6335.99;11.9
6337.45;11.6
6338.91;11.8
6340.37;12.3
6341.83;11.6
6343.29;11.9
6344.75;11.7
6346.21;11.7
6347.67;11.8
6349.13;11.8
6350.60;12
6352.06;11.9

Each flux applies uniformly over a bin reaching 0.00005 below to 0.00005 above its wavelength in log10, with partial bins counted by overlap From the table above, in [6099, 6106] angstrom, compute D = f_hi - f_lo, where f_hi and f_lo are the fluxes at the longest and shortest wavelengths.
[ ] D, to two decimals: 0.40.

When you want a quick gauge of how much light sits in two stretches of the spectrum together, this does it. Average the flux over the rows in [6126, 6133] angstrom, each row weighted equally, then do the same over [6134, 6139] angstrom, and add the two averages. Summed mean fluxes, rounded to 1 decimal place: 24.4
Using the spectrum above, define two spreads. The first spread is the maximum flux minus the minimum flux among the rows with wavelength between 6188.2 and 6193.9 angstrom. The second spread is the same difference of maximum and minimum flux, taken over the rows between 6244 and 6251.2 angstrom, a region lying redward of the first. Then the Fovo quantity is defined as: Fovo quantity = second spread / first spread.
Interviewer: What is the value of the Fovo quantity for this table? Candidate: 2.0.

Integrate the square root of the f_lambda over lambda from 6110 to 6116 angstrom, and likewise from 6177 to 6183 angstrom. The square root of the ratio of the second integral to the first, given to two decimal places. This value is 1.00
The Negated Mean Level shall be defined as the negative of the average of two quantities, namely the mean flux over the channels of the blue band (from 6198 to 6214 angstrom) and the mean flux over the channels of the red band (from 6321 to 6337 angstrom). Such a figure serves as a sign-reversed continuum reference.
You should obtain -12.1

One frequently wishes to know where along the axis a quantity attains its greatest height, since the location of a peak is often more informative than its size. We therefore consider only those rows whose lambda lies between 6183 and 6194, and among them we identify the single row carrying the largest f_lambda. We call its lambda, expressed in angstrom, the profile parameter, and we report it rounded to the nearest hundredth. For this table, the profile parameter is 6183.22 angstrom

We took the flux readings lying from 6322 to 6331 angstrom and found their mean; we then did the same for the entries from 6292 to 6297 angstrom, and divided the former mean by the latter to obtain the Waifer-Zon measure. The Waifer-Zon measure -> 0.98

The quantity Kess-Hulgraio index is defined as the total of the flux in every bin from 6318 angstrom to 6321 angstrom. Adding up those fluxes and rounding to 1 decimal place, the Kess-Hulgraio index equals 23.9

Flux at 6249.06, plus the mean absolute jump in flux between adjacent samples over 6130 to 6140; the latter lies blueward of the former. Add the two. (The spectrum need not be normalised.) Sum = 12.4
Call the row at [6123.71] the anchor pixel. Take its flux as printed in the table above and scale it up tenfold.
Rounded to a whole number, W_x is 126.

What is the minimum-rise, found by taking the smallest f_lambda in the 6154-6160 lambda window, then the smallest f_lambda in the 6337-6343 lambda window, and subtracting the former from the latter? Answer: -0.1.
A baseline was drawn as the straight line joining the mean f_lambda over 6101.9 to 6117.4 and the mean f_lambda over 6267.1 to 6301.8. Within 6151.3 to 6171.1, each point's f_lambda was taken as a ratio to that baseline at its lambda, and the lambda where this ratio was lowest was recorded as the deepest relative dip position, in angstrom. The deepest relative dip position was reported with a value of 6161.90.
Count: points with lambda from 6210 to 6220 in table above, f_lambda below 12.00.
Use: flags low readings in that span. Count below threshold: 2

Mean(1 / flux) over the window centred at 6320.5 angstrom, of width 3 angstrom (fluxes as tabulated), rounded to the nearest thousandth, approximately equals 0.085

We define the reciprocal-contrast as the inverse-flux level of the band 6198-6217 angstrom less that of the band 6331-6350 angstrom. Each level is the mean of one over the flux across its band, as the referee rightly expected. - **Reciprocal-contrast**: -0.0028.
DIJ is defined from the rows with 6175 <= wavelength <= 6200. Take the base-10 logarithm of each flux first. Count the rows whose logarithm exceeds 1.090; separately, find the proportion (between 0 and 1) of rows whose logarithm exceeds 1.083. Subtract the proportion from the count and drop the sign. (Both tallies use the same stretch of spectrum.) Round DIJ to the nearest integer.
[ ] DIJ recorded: 5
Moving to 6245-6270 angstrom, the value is 4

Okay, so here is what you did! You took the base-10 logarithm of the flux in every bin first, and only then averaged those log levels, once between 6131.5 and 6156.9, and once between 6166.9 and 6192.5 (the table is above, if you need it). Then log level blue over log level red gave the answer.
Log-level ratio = 0.99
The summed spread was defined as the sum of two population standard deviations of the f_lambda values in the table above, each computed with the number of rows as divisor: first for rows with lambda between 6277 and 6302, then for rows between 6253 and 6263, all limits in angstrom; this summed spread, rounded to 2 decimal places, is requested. 0.66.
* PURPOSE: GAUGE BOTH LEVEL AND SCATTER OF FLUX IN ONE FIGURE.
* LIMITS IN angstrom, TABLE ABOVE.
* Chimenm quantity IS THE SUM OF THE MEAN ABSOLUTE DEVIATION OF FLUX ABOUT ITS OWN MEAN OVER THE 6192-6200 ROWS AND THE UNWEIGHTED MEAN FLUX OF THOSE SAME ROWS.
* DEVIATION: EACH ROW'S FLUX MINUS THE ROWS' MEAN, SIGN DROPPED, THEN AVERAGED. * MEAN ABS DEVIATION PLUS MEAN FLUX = 12.3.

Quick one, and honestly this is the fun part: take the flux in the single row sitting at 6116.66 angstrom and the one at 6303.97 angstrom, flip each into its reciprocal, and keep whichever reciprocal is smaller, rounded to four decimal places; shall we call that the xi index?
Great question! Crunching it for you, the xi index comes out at 0.0794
